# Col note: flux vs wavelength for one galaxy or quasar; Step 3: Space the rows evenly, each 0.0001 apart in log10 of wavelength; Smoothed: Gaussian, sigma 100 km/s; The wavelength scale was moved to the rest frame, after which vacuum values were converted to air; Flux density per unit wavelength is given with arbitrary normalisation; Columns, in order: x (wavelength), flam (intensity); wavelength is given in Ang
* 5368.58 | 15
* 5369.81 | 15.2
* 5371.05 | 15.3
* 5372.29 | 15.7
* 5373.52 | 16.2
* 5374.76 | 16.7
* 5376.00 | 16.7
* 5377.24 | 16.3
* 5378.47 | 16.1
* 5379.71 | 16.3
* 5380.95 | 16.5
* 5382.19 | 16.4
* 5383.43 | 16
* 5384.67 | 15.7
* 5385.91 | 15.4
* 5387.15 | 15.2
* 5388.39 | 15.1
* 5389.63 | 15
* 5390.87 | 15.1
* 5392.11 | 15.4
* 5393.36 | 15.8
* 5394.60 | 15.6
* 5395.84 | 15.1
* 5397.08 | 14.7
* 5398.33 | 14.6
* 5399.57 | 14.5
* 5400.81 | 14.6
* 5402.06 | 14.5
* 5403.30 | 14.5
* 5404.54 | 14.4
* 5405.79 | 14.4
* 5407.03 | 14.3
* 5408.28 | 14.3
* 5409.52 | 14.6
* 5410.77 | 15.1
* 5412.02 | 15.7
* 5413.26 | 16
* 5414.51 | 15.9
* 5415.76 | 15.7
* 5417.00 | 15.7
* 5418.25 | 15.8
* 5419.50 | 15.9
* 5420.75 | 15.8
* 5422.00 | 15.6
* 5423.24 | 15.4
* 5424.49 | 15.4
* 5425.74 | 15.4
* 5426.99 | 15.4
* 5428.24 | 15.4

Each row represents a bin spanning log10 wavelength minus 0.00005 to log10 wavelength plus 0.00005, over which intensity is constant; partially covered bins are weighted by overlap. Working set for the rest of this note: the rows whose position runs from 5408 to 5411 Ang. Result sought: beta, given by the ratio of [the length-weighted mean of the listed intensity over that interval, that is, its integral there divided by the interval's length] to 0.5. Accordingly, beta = 29.3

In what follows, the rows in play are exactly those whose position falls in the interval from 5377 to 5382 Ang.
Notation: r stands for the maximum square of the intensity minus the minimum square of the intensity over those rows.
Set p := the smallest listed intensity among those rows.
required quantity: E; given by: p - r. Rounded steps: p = 16.1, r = 13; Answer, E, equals 3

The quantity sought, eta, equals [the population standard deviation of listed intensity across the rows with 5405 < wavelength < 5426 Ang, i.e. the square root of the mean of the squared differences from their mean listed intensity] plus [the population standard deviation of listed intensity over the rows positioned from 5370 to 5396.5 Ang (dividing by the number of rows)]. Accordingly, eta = 1.12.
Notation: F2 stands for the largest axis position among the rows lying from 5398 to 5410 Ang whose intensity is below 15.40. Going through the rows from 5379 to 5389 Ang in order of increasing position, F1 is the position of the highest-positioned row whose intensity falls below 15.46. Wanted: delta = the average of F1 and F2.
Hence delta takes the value 5399.0 Ang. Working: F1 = 5388.39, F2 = 5409.52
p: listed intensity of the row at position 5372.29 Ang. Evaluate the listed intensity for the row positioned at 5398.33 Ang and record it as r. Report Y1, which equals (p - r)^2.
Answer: 1.21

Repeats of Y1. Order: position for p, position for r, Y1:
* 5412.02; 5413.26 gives 0.09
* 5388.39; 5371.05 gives 0.04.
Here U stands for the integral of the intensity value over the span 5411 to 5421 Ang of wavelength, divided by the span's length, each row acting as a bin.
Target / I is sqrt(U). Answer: 3.97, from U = 15.8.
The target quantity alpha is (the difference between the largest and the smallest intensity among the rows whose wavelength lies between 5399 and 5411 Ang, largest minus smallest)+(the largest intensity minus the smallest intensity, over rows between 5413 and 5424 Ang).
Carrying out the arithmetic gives 1.4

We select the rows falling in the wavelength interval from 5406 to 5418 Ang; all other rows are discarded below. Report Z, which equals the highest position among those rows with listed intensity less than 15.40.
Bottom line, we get 5410.77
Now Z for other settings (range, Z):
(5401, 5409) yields 5408.28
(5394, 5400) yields 5399.57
